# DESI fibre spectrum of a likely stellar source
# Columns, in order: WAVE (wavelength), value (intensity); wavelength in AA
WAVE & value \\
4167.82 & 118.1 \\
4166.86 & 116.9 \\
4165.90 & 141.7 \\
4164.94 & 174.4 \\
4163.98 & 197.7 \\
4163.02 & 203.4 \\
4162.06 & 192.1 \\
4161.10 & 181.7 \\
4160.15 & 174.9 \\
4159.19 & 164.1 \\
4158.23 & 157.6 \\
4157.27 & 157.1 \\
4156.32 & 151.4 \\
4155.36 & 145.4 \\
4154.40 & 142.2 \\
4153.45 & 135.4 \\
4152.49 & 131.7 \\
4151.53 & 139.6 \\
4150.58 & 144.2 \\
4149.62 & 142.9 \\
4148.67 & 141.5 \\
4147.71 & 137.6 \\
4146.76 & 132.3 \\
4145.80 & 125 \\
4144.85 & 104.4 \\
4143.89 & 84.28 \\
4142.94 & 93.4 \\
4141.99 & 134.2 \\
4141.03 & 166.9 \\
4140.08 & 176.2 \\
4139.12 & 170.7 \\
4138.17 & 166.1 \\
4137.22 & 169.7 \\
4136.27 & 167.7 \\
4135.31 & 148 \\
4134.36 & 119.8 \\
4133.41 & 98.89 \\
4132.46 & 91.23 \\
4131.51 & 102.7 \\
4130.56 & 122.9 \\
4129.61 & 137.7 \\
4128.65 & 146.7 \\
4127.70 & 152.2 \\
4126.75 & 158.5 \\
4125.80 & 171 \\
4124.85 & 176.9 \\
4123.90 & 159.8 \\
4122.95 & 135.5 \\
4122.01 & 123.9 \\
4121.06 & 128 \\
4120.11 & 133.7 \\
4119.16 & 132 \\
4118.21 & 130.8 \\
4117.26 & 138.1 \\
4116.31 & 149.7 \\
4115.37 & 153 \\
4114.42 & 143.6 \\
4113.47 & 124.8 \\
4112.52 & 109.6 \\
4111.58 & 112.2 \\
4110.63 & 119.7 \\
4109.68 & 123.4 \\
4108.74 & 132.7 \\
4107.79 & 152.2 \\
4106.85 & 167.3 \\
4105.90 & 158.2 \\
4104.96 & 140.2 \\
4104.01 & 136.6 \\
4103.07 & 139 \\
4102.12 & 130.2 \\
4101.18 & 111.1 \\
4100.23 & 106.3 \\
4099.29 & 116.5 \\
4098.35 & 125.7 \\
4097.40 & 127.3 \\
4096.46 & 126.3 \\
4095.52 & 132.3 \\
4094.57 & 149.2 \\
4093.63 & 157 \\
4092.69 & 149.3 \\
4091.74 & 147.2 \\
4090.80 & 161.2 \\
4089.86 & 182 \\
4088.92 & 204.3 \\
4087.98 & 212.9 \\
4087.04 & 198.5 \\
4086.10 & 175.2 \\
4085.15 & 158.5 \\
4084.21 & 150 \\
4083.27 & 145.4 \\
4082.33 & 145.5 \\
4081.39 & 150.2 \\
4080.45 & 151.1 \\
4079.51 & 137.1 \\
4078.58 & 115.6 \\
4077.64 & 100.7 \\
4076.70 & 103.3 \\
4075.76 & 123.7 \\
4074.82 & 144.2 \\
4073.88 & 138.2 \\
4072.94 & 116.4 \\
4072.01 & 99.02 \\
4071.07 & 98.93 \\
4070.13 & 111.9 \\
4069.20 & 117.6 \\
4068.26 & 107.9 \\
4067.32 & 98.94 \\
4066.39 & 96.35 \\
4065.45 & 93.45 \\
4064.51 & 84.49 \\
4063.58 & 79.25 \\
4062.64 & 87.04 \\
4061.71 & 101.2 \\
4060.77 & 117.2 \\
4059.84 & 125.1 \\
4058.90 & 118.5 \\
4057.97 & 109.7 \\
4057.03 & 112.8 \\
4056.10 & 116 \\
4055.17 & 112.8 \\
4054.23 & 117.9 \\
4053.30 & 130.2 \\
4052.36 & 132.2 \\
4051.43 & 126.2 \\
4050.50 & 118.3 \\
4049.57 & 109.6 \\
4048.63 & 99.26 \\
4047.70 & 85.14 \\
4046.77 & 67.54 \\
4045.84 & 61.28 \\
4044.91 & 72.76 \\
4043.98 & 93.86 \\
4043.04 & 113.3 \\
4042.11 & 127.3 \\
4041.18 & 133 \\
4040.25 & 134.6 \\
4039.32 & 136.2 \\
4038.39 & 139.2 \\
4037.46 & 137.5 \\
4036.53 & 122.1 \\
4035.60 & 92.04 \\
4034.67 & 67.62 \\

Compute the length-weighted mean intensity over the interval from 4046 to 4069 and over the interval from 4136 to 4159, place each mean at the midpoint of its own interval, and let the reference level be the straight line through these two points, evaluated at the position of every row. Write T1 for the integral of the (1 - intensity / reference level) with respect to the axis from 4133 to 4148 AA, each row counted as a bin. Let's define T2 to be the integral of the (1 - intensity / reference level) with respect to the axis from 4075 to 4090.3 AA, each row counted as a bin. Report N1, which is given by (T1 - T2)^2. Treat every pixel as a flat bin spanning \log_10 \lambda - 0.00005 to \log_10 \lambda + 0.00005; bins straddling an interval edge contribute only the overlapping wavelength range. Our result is 26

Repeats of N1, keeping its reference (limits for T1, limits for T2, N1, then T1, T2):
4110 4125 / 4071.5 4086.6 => 5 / -0.5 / -2.6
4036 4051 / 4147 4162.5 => 1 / -1.5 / -0.7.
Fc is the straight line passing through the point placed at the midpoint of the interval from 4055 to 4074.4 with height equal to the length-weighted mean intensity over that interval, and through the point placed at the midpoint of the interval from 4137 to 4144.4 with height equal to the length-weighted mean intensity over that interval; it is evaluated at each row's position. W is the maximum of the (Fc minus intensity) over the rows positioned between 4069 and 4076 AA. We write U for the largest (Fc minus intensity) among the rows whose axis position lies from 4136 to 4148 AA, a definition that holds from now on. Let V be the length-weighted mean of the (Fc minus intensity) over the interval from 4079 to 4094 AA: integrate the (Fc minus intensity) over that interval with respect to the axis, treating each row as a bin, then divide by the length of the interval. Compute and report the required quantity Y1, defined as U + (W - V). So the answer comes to 119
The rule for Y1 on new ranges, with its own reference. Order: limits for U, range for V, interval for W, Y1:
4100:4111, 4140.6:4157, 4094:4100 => 10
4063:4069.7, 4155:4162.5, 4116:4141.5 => 89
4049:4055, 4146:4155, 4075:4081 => -8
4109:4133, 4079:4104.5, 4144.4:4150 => 120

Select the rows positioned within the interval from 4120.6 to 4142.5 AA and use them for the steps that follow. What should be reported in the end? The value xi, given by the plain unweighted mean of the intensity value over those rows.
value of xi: 145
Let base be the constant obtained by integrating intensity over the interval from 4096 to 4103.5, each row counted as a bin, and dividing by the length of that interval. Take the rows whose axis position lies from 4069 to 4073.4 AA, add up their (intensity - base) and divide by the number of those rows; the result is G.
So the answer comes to -14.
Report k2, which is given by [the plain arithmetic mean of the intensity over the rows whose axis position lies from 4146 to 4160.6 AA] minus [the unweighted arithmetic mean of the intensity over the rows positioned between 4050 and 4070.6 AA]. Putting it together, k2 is 37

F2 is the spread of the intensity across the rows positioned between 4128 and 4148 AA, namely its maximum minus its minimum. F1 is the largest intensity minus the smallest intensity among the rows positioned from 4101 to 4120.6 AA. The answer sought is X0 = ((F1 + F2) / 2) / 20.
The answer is 3.7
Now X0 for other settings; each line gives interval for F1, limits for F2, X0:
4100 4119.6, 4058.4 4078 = 3.1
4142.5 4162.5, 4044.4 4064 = 4.5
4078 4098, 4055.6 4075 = 4.1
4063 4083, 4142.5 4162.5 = 4.5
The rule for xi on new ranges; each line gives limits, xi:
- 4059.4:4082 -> 112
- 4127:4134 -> 122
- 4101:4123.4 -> 134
